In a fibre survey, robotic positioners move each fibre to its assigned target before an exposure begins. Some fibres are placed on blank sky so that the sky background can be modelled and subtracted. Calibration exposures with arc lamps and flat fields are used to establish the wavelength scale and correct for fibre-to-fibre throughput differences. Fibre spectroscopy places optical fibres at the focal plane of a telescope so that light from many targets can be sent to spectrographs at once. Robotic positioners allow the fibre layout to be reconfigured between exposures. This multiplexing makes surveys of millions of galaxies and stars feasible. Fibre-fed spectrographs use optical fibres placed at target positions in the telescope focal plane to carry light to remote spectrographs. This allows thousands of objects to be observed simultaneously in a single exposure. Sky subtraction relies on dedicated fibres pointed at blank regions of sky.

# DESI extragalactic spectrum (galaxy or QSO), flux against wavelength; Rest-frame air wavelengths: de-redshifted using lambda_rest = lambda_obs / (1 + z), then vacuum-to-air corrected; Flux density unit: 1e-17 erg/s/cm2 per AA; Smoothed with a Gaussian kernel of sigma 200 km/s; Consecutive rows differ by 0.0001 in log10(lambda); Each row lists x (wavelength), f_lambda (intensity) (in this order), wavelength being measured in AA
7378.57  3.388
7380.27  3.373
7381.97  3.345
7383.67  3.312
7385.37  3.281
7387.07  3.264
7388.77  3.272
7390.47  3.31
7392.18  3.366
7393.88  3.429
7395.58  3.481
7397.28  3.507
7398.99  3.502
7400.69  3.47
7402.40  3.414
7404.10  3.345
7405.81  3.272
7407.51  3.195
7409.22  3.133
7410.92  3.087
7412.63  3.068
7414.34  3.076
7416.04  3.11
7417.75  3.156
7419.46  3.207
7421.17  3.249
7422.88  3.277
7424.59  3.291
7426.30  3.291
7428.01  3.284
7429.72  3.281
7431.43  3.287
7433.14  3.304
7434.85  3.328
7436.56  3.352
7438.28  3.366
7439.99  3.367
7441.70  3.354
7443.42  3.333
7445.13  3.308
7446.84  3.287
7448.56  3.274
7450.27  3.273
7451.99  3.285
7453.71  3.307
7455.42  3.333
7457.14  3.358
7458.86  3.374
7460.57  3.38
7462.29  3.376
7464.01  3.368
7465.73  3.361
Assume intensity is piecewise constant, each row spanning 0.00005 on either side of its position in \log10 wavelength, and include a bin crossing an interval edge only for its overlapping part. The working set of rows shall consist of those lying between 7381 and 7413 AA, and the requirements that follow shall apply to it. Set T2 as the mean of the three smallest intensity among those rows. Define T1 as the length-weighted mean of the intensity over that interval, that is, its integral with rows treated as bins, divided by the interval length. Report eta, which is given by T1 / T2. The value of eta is 1.07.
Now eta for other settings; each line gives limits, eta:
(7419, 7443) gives 1.02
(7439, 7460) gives 1.01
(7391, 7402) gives 1.01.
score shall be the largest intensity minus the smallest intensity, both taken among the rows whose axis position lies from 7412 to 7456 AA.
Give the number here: 0.30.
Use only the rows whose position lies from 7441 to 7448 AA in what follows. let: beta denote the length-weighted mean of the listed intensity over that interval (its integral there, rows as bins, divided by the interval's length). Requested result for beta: 3.32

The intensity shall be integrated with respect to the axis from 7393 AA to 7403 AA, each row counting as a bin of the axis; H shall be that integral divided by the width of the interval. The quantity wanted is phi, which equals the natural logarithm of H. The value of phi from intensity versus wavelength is 1.24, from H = 3.47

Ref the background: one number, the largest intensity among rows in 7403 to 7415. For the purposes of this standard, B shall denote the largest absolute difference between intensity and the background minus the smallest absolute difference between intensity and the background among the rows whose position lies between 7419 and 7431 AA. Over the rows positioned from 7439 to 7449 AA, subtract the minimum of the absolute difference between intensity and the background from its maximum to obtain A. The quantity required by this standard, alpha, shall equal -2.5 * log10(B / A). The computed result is -0.33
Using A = 0.062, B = 0.08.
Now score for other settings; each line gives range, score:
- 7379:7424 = 0.44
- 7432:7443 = 0.06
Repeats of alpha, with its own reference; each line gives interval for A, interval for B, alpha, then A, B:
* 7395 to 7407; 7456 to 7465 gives 2.17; 0.162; 0.02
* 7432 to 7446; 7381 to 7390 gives -0.94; 0.034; 0.08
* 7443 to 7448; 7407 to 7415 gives -1.10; 0.046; 0.13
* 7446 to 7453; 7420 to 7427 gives -1.19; 0.014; 0.04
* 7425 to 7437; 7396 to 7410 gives -1.43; 0.057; 0.21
